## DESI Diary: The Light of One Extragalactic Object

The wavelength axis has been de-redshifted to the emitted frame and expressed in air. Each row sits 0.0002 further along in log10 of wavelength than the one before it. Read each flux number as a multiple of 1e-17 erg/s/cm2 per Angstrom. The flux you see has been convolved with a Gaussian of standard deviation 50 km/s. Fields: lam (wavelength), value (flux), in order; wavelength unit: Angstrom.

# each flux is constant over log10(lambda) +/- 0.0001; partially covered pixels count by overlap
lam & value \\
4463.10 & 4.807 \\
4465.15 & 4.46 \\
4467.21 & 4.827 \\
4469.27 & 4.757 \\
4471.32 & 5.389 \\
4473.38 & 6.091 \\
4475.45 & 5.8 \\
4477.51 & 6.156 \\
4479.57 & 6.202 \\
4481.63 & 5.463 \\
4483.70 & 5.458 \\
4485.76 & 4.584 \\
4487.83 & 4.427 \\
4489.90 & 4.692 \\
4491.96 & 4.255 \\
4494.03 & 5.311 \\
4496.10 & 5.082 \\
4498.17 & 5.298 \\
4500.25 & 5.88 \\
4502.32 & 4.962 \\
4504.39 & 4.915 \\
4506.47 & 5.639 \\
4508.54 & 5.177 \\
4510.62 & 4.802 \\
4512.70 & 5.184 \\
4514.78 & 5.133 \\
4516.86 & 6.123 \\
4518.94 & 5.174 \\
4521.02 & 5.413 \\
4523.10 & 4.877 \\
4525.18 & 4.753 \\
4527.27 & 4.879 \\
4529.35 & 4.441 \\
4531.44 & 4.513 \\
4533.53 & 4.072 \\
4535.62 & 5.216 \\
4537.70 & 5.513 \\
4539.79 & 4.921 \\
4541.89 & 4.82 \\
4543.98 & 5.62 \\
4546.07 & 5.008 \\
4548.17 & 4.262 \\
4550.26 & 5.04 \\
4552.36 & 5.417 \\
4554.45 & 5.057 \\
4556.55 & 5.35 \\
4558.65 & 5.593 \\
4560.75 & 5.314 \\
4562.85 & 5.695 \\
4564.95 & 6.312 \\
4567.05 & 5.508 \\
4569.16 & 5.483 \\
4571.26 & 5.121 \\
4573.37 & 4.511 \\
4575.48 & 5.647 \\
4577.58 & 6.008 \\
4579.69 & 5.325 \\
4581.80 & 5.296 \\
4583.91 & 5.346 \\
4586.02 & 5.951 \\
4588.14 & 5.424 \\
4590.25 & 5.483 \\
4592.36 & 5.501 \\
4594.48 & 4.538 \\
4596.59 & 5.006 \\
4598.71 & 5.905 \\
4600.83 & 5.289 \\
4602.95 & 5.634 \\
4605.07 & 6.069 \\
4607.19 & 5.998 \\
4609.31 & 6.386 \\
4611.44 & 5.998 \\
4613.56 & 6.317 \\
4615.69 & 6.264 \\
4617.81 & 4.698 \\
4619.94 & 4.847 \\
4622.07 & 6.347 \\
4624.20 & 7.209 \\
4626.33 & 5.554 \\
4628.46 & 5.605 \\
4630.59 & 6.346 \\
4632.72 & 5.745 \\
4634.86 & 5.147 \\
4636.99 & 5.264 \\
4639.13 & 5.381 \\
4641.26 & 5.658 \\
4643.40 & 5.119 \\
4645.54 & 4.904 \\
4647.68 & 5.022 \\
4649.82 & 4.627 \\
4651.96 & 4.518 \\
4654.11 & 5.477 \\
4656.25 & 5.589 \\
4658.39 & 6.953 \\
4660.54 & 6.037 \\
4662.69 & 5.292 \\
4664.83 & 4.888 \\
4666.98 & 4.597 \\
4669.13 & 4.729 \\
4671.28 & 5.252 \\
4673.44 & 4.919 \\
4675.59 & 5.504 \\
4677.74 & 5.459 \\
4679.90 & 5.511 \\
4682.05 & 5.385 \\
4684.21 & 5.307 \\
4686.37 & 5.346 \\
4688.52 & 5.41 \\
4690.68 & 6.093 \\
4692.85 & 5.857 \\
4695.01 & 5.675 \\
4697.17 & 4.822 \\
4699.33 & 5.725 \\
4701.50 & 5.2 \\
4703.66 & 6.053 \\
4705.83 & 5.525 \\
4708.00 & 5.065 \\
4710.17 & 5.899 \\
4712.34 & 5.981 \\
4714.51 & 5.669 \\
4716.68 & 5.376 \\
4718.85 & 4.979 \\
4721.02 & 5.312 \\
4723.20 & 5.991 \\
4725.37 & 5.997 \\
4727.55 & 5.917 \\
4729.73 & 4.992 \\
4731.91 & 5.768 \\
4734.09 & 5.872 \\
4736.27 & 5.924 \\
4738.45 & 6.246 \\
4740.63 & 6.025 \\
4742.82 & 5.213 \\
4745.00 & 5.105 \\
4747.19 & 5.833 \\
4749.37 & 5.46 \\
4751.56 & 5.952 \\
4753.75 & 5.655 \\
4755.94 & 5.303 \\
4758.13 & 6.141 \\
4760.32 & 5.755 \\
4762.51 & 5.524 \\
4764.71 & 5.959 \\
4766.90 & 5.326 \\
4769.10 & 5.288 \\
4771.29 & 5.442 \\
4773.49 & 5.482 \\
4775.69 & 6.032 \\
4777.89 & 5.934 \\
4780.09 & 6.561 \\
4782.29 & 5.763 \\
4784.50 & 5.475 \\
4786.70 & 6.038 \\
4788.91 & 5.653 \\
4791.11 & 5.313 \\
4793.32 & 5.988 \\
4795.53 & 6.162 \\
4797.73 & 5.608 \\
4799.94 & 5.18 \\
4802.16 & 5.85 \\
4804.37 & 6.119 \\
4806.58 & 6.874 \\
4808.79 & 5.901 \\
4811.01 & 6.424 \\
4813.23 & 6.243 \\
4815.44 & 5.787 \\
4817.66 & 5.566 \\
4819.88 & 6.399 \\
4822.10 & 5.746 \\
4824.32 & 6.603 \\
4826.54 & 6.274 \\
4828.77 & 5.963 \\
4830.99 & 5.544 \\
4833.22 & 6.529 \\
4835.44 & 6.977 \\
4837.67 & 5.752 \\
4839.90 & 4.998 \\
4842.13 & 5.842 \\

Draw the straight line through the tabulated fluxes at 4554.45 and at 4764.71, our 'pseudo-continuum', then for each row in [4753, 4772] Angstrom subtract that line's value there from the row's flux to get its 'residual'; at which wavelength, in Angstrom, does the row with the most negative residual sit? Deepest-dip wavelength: 4769.10 Angstrom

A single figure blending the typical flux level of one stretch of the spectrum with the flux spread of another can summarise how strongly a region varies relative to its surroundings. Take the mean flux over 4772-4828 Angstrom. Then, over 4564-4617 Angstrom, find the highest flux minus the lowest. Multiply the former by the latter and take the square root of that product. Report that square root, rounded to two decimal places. 3.34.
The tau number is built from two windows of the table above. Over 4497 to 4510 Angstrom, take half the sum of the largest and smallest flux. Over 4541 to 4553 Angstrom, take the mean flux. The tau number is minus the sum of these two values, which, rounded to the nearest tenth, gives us -10.4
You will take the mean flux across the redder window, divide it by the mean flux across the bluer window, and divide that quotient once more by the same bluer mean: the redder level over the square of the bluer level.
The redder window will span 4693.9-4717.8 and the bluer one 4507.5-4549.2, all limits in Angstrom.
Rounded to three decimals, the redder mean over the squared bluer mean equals 0.222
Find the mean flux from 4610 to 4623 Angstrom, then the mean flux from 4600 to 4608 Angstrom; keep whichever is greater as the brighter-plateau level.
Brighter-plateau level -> 5.75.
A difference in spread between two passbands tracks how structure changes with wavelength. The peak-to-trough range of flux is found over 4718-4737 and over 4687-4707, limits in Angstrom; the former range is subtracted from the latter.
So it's 0.25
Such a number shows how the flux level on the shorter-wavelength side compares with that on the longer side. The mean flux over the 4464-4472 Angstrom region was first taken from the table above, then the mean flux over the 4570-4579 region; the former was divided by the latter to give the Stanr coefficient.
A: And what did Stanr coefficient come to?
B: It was 0.91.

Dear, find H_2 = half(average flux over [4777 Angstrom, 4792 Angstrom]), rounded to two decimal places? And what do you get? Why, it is 2.91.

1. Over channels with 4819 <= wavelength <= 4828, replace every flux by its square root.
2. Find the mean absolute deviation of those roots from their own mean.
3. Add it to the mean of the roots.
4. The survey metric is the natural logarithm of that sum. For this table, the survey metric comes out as 0.94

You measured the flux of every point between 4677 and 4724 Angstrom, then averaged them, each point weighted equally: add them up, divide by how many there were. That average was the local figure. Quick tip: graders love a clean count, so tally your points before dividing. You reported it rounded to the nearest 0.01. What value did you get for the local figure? 5.53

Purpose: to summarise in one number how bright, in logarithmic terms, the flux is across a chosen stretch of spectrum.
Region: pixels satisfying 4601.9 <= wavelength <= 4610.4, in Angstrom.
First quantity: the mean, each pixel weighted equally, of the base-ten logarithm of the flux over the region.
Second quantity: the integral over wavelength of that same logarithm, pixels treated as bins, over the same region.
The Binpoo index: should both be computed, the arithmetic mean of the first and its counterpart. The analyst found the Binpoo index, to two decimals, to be 3.70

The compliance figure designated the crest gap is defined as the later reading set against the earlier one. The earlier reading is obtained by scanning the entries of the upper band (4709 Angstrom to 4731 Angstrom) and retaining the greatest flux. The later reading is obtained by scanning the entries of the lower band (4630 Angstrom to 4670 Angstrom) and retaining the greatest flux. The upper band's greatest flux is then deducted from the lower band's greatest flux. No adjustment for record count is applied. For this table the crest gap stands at 1.0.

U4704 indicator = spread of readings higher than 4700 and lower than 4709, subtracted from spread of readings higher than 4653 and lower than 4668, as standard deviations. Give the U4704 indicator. 0.34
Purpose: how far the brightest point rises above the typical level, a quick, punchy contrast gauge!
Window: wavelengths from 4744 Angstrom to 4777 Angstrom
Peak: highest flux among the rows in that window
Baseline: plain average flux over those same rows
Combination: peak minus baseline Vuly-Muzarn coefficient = 0.5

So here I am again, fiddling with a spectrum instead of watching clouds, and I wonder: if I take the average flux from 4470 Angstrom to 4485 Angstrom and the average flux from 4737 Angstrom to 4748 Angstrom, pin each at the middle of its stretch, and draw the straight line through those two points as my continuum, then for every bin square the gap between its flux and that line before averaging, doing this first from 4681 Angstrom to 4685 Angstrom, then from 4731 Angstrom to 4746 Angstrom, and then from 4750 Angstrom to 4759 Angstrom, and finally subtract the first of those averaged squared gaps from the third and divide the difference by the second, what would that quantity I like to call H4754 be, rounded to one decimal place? -0.2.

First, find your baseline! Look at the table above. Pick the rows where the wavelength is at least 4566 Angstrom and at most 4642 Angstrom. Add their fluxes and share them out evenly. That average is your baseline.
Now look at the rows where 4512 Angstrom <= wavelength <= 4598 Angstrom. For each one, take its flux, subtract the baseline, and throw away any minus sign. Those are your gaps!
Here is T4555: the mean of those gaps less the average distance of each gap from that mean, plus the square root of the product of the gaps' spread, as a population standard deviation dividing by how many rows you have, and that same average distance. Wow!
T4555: 0.53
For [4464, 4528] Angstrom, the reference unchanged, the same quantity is 0.61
